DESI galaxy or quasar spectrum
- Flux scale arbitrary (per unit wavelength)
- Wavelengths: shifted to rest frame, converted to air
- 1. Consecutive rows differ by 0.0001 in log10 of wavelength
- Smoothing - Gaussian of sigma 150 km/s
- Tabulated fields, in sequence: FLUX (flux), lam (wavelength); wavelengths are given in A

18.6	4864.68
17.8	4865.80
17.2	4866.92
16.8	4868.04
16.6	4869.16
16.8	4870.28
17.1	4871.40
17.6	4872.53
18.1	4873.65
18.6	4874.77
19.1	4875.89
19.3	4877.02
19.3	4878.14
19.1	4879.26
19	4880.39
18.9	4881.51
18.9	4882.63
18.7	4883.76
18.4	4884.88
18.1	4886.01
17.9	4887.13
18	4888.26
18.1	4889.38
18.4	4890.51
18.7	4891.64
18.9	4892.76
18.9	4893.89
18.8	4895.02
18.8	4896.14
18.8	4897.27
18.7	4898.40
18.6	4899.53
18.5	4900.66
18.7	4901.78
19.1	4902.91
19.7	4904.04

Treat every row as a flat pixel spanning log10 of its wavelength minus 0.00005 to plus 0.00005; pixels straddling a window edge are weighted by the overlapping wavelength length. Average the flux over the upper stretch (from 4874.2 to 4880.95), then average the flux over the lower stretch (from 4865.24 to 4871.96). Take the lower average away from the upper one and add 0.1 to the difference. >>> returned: 2.1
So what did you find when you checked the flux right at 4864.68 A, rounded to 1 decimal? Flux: 18.6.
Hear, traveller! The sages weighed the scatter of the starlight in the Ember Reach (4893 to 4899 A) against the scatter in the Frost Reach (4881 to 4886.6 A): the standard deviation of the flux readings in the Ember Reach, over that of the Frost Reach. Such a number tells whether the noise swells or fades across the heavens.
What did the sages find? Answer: 0.204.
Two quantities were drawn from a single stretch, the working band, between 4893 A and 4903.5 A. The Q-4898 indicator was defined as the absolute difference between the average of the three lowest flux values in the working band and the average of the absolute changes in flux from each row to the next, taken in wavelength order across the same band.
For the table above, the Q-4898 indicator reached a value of 18.5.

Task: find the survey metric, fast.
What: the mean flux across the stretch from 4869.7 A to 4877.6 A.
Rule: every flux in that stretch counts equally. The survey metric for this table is 18.1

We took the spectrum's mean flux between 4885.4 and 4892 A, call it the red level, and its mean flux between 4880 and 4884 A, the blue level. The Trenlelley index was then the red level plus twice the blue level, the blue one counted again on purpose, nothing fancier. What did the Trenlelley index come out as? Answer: 56.0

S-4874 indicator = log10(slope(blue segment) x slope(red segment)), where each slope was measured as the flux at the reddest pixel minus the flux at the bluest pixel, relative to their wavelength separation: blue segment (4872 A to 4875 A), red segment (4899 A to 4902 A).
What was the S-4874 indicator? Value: -1.70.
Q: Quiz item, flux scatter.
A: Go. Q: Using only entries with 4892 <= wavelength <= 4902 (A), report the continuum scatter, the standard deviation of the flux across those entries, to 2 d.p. 0.13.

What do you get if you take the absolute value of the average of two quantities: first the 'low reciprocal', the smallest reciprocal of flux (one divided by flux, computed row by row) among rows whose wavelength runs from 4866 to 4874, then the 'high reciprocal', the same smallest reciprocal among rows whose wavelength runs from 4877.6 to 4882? 0.0535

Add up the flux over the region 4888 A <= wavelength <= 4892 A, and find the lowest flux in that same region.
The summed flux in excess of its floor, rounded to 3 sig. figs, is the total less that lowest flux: 55.2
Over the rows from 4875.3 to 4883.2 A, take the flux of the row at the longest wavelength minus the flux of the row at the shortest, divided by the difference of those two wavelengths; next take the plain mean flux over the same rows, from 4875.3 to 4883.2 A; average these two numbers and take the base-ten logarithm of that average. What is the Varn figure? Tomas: 0.979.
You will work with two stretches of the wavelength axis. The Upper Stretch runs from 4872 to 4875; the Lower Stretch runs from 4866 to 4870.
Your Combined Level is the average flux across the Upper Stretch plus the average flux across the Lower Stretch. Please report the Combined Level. 35.0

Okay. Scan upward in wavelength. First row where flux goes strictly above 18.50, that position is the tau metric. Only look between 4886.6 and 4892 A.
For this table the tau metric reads 4891.64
